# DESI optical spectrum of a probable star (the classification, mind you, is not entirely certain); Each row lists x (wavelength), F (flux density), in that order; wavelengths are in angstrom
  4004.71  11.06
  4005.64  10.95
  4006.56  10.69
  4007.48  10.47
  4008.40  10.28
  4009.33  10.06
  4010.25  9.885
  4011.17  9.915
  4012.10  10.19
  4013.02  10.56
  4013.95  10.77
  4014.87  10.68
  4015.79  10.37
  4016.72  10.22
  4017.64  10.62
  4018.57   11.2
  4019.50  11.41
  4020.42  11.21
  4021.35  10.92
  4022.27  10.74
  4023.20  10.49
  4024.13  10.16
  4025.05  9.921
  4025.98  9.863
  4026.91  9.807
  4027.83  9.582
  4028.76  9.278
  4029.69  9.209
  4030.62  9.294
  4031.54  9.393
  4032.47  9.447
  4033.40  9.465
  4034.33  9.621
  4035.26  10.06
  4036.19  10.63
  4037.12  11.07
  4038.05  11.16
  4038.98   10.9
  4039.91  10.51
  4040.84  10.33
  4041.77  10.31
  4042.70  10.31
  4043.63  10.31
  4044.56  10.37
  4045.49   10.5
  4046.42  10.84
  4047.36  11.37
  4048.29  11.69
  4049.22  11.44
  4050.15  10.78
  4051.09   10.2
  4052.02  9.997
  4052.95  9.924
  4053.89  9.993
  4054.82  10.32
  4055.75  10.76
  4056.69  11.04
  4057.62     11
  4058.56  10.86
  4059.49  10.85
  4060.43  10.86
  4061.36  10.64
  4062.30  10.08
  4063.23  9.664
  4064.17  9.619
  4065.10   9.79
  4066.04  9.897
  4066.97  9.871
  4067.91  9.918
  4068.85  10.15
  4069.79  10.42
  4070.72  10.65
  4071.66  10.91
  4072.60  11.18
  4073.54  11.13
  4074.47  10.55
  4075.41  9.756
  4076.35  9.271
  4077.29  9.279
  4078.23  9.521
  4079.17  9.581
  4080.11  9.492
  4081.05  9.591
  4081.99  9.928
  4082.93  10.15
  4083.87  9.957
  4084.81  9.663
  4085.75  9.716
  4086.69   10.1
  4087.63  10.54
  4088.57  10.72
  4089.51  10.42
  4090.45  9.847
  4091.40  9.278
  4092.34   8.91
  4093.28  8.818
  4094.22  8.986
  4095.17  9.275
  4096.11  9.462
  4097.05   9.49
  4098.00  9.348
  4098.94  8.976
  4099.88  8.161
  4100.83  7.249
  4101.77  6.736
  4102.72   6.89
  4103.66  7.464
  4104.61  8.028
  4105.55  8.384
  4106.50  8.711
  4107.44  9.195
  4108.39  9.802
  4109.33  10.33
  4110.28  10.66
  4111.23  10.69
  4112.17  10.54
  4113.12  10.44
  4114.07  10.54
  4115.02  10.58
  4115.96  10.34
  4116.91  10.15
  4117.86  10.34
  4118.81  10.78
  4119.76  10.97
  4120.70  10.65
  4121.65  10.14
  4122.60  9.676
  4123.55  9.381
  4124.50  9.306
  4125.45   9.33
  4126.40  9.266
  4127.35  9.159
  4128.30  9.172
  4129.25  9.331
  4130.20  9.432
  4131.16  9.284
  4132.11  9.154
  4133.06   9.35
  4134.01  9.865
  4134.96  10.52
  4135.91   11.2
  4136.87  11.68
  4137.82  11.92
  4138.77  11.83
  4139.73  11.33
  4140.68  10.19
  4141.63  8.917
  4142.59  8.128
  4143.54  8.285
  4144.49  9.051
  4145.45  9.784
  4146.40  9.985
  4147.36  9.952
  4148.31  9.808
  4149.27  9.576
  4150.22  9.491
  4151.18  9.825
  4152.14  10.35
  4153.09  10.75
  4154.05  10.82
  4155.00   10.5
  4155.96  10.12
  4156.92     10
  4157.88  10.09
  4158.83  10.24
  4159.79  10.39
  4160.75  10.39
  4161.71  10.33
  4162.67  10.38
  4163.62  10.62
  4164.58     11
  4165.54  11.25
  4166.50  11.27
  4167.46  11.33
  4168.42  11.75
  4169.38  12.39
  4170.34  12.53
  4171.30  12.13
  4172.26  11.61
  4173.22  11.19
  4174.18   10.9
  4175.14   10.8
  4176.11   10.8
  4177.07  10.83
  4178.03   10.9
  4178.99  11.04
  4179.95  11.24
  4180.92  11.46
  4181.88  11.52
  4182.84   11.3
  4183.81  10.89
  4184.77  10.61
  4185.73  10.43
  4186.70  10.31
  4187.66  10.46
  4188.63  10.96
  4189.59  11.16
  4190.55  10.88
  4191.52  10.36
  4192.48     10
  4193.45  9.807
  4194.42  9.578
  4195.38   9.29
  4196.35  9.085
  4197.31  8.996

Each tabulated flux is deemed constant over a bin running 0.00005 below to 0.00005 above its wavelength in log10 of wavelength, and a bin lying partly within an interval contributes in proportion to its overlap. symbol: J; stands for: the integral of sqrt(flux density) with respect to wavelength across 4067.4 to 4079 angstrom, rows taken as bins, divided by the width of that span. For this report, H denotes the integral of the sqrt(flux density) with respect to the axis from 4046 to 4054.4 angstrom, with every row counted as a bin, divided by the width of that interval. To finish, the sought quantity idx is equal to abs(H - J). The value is 0.07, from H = 3.27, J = 3.19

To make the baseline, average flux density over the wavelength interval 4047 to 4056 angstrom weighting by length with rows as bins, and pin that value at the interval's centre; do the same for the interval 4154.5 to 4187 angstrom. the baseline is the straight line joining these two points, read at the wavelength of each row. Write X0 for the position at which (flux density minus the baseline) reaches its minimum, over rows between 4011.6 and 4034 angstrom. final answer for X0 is 4029.69 angstrom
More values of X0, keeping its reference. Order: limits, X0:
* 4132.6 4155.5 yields 4142.59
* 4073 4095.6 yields 4093.28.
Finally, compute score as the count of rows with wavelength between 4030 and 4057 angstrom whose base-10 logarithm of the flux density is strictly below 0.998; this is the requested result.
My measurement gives 6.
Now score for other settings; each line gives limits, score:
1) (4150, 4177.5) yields 2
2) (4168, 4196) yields 3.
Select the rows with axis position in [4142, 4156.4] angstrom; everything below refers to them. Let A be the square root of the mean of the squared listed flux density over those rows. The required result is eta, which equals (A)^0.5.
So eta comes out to 3.13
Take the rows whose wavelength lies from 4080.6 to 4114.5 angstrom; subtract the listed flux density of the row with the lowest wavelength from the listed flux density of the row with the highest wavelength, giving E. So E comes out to 0.95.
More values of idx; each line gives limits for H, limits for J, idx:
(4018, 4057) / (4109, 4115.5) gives 0.03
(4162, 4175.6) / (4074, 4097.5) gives 0.26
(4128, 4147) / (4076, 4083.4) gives 0.05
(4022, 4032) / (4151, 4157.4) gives 0.09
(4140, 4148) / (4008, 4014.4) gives 0.14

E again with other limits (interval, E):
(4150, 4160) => 0.90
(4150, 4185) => 1.12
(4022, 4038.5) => 0.42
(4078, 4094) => -0.70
